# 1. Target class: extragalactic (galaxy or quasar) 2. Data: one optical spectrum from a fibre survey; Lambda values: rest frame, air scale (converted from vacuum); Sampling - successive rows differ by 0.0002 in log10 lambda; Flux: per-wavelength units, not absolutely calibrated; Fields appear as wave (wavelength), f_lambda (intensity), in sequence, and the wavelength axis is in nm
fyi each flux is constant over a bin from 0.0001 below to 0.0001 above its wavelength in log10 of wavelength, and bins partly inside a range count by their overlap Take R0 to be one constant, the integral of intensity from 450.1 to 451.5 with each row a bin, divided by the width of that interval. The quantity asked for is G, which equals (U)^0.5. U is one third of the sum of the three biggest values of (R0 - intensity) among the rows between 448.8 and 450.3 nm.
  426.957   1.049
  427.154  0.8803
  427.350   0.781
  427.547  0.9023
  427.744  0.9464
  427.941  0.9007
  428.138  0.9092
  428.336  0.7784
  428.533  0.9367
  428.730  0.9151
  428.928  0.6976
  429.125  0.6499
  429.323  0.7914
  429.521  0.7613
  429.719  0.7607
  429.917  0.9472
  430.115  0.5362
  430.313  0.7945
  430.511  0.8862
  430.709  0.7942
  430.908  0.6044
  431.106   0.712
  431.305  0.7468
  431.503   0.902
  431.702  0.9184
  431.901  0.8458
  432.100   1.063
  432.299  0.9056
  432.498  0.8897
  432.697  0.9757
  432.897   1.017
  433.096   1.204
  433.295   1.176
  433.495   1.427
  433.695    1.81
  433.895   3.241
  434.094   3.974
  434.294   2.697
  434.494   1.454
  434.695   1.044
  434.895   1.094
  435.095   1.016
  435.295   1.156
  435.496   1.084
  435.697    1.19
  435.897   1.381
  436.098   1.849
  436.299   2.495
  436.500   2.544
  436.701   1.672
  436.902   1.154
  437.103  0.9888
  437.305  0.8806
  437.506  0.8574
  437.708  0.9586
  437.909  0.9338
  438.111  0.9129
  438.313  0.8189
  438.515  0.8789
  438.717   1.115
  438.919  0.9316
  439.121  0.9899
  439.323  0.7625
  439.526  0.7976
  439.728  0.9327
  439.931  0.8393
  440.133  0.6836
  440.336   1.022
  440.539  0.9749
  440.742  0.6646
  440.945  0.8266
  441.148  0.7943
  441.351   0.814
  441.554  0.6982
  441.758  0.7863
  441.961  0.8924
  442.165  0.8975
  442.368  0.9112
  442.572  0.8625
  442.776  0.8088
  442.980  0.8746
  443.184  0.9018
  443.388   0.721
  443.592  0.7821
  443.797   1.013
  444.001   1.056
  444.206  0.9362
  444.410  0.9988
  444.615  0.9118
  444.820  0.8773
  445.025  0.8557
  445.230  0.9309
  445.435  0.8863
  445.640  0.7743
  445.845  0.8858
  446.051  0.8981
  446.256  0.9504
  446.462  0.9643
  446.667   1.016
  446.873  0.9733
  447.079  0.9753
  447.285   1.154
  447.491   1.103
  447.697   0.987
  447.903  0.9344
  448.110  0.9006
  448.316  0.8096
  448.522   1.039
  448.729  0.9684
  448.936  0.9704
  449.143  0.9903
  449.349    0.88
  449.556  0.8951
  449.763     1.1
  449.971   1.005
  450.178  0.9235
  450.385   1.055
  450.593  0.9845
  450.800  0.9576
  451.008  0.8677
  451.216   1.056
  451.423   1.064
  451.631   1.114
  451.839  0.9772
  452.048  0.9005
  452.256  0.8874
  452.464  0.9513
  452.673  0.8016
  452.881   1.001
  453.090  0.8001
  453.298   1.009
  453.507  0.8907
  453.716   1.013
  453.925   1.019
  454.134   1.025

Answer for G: 0.30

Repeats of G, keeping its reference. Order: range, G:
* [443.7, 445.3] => 0.32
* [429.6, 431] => 0.59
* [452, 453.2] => 0.40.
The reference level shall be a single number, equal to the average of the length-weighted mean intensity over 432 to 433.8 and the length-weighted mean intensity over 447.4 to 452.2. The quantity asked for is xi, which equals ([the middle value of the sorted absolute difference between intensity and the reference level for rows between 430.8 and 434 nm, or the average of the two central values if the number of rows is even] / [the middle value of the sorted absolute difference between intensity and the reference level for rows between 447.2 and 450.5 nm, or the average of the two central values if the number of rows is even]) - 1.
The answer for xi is 0.9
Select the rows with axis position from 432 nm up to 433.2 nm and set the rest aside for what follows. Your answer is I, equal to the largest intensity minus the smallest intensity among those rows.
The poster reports 0.31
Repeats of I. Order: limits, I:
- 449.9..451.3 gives 0.19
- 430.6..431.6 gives 0.30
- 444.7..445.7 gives 0.16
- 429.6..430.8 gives 0.41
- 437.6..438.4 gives 0.14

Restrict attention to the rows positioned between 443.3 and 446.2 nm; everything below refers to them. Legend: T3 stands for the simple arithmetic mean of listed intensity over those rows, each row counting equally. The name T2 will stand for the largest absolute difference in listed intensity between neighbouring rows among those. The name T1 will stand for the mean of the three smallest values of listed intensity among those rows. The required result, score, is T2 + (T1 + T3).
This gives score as 1.88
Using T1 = 0.76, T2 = 0.23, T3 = 0.89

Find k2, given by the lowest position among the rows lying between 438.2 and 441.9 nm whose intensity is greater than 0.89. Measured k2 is 438.717 nm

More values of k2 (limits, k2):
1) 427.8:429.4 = 427.941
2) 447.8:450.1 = 447.903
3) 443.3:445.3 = 443.797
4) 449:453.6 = 449.143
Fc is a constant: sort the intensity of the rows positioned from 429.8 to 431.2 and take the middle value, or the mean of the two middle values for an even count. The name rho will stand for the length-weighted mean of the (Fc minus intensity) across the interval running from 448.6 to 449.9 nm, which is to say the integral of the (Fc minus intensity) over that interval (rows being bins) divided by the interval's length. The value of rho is -0.18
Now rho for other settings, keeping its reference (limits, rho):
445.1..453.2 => -0.16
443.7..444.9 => -0.17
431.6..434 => -0.50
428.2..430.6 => 0.00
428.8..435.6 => -0.37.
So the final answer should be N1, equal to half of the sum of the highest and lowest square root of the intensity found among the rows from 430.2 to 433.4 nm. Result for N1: 0.94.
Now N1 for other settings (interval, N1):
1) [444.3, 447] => 0.94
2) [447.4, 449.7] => 0.98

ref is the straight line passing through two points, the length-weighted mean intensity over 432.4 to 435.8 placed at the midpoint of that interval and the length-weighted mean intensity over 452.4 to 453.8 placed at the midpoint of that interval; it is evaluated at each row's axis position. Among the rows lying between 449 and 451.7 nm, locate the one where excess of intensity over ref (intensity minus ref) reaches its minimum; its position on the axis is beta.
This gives 449.349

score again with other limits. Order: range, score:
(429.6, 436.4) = 3.33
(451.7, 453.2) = 1.93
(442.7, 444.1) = 1.88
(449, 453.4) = 1.99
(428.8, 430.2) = 1.77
